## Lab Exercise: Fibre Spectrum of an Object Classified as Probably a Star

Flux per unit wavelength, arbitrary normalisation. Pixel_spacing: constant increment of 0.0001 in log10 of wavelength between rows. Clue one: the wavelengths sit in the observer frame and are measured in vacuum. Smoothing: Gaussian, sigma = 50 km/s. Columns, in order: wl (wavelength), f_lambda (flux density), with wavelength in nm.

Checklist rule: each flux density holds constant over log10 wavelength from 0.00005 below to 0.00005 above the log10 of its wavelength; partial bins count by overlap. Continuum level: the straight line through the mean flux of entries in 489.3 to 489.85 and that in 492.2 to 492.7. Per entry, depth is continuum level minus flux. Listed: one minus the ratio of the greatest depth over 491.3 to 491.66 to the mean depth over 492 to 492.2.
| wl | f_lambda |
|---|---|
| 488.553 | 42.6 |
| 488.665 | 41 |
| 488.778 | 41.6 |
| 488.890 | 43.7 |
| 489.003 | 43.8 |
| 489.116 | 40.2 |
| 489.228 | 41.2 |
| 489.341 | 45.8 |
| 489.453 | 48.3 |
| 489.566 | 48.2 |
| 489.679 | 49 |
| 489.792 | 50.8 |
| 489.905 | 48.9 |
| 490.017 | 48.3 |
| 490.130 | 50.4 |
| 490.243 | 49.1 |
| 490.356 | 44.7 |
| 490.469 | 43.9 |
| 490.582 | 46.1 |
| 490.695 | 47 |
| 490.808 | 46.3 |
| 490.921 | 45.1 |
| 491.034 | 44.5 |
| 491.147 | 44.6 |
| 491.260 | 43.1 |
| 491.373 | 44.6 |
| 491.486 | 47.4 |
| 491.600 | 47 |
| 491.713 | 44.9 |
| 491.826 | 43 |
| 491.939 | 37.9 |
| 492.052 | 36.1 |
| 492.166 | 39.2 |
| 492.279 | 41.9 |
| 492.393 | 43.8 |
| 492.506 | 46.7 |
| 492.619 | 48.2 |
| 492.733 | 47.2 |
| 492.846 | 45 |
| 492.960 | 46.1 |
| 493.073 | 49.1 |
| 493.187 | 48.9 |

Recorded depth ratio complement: 0.8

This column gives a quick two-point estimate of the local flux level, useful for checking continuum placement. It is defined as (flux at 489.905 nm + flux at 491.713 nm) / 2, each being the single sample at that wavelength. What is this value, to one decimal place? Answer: 46.9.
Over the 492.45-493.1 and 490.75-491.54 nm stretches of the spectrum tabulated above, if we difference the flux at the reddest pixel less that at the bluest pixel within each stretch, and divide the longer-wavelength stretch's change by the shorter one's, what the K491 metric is 2.18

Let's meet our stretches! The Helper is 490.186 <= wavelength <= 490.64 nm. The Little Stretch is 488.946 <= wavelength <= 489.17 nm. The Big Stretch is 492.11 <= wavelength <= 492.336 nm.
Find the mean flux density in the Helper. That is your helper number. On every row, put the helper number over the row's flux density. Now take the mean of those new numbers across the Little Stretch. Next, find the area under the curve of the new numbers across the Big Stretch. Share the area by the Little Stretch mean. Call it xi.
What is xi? 0.235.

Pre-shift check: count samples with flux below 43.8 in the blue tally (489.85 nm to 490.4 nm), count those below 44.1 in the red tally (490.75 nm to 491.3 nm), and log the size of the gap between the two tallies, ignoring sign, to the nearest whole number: 1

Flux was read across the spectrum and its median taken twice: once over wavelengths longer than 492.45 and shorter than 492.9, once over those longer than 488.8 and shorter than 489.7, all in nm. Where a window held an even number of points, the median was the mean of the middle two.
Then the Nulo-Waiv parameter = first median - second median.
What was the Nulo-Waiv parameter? 2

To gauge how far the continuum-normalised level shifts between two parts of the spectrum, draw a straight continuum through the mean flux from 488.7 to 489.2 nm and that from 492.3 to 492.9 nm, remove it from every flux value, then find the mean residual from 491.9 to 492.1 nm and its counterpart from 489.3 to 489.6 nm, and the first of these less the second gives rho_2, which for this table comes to -13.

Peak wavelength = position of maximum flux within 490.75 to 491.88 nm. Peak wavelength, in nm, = 491.486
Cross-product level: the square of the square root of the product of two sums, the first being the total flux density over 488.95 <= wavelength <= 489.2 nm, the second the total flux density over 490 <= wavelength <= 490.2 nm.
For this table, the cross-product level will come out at 8291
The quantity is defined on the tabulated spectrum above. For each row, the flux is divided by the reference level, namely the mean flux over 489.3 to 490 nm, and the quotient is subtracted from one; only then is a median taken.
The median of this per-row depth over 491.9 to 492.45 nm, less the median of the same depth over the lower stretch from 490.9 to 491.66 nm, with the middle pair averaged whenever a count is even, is 0.11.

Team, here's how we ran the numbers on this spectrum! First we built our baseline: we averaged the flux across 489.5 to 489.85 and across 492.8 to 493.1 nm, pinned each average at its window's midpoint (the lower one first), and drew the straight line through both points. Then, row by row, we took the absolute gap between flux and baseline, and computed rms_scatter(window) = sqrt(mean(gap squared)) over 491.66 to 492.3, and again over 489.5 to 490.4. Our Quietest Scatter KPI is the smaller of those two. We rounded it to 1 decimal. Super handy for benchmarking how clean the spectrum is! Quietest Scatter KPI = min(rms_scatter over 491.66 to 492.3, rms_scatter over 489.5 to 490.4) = 1.7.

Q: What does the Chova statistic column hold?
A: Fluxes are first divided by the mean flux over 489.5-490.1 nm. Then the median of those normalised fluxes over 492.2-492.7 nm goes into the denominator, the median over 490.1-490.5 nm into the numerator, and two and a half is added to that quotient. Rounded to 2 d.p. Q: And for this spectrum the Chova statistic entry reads 3.54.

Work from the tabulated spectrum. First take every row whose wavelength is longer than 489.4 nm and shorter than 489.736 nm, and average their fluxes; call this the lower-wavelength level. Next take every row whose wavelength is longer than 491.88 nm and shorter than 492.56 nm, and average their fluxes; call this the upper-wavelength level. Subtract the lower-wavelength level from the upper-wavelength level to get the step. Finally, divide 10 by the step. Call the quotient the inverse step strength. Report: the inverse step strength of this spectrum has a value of -1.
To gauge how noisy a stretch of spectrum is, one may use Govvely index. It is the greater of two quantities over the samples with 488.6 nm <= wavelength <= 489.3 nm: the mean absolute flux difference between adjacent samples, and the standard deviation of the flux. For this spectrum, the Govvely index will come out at 1.5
